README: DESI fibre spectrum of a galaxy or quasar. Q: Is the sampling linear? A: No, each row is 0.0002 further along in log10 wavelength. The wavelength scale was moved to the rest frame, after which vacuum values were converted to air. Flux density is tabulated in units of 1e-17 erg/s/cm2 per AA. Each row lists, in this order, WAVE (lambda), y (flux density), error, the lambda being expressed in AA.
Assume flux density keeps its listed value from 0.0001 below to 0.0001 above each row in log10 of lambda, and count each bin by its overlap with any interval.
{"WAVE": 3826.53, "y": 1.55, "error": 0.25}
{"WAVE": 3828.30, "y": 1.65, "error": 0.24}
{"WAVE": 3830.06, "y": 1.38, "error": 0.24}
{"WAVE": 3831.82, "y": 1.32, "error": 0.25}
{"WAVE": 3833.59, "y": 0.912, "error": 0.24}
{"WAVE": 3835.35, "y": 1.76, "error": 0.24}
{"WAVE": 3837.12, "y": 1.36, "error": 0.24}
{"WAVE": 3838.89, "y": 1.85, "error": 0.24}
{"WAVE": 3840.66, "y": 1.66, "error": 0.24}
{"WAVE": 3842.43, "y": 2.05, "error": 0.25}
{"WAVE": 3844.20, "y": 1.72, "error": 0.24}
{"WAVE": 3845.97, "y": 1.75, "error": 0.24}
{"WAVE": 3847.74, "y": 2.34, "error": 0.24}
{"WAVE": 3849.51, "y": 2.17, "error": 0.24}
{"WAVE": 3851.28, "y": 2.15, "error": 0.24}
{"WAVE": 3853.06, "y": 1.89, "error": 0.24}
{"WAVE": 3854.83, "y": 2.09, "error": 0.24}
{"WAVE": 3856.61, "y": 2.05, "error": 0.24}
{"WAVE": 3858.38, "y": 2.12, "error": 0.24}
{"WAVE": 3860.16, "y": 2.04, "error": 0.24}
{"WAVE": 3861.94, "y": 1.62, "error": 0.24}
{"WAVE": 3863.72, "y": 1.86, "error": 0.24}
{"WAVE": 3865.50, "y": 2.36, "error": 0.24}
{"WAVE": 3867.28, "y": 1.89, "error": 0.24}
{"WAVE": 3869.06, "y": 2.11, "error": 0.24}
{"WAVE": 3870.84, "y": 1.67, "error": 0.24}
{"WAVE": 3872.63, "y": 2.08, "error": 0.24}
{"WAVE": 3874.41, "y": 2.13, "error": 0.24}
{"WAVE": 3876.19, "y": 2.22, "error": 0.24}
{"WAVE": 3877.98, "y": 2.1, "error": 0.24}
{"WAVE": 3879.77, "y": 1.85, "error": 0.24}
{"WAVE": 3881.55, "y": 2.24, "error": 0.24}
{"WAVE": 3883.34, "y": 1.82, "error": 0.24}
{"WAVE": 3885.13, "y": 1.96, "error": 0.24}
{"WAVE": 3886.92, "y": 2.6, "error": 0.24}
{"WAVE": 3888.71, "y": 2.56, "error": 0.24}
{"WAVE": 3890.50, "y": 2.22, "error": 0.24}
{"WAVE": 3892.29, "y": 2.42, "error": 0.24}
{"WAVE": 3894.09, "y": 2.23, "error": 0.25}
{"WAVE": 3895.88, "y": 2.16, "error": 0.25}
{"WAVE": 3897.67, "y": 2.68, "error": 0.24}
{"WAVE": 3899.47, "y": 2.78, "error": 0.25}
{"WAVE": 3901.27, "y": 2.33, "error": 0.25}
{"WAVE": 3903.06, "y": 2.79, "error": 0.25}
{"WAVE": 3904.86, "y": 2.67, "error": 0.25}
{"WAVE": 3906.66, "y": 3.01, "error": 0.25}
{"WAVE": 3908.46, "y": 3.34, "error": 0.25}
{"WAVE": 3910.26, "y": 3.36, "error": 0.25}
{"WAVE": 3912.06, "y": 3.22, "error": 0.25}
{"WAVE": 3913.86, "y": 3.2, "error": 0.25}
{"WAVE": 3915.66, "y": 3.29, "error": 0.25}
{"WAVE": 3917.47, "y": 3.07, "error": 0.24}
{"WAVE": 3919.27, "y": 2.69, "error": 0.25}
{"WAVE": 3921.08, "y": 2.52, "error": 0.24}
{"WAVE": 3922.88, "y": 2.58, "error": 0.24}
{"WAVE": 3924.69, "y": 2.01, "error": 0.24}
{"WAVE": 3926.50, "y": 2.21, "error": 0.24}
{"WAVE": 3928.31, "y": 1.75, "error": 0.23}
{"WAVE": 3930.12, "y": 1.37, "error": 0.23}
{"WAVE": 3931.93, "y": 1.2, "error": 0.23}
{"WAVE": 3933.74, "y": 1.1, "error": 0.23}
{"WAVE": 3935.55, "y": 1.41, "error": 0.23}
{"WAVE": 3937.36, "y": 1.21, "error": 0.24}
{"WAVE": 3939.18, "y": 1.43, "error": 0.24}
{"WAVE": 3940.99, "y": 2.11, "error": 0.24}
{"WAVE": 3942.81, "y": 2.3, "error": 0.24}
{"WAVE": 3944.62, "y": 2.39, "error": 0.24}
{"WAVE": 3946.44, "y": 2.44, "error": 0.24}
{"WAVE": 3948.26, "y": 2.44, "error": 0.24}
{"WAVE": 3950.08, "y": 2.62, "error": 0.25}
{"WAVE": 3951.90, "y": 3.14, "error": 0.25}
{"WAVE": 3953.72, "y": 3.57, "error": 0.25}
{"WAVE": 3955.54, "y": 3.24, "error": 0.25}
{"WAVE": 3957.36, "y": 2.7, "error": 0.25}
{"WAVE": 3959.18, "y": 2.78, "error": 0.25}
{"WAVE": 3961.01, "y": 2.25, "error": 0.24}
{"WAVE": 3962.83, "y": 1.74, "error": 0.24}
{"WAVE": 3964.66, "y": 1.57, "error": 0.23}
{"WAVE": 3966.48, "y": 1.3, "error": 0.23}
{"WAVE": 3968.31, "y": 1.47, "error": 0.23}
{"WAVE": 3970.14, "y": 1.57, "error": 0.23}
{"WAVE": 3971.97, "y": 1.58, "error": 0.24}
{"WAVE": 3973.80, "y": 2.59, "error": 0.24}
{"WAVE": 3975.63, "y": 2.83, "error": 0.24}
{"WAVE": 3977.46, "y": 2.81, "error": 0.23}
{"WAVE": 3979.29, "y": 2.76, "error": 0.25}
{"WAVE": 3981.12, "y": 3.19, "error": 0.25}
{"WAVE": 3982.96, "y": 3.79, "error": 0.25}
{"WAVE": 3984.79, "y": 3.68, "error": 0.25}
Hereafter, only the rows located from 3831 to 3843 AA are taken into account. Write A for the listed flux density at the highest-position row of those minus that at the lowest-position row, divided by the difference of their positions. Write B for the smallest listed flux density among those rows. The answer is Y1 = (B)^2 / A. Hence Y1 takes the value 12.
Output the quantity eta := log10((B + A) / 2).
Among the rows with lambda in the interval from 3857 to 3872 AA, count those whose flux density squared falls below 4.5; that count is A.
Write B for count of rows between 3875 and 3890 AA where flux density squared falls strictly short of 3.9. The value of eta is 0.70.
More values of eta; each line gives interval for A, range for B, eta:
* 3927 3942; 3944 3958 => 0.60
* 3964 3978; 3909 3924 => 0.40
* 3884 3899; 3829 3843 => 0.60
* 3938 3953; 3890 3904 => 0.00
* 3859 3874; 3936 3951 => 0.65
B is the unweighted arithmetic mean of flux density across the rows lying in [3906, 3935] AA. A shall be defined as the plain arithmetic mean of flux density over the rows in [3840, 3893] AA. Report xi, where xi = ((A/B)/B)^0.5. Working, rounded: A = 2.1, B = 2.5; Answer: 0.575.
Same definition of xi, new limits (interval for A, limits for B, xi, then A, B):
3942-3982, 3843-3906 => 0.720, 2.4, 2.2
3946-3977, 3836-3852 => 0.808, 2.3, 1.9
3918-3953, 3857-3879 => 0.710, 2.0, 2.0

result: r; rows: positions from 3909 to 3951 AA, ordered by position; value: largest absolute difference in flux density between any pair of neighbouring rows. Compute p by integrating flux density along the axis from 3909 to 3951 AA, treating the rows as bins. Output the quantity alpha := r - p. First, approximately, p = 95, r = 0.68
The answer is -94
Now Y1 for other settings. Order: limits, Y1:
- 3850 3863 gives -53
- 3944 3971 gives -53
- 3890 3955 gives 57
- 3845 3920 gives 205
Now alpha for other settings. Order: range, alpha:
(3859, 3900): -88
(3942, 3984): -103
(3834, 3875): -79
